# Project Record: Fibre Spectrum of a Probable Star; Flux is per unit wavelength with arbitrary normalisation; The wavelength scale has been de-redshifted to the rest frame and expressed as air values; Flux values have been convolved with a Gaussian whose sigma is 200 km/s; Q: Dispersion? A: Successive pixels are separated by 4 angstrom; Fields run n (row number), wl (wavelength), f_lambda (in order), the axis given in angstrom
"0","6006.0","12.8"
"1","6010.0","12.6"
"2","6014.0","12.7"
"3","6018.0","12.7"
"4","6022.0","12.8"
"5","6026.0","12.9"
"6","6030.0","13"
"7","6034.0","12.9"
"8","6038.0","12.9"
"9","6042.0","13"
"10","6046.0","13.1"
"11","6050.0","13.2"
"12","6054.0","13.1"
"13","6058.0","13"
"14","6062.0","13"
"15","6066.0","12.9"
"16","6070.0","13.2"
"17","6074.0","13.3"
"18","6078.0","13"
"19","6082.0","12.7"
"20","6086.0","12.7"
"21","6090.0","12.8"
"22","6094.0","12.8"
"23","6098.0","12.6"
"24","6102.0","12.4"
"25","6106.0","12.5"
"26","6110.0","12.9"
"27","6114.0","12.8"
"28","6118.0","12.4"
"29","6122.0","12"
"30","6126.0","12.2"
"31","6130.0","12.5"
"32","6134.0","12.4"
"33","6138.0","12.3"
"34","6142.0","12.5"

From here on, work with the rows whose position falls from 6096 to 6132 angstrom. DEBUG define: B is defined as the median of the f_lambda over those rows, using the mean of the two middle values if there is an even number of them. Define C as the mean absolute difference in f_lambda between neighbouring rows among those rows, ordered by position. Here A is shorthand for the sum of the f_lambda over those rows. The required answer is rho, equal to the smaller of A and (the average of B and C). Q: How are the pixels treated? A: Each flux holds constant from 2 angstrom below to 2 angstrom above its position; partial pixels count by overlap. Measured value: 6.38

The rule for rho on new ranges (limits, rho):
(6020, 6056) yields 6.54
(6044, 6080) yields 6.62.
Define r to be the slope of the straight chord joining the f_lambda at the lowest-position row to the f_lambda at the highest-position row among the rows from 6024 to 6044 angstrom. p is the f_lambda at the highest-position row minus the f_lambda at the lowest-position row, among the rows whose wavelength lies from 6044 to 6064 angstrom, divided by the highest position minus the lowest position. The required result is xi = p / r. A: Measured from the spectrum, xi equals -1.00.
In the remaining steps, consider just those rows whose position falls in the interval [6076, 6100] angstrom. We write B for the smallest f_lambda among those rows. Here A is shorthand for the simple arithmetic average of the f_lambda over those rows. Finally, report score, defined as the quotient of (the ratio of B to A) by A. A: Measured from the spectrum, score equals 0.0773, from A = 12.8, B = 12.6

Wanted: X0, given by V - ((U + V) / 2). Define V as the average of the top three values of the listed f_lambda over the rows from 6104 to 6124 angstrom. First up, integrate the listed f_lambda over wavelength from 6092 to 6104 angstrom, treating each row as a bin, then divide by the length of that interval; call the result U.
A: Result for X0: 0.07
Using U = 12.6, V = 12.7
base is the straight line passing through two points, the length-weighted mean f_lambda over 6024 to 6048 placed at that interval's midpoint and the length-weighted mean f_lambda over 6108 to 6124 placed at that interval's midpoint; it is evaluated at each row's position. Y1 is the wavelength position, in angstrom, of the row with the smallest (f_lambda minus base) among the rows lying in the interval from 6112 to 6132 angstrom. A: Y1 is 6122.0 angstrom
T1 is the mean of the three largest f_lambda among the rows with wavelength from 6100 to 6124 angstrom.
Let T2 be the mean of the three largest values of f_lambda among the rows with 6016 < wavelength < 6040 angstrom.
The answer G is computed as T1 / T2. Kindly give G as 0.98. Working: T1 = 12.7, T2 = 12.9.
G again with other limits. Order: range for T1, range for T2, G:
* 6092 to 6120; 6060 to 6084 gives 0.97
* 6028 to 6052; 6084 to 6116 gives 1.02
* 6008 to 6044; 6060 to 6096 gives 0.98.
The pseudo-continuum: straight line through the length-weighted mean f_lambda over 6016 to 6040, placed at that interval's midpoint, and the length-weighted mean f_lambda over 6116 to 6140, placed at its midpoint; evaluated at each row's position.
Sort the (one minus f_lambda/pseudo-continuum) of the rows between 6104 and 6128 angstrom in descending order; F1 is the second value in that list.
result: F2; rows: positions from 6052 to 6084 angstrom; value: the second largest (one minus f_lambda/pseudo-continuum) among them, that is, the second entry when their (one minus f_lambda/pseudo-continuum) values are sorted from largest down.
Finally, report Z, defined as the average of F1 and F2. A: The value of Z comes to -0.0053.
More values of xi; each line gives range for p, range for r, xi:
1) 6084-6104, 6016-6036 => -1.50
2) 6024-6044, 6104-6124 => -0.20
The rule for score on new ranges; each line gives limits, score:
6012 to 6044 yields 0.0768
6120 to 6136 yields 0.0796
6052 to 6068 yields 0.0763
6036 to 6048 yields 0.0763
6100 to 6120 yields 0.0781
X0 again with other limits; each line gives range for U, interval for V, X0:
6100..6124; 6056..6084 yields 0.33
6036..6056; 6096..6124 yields -0.15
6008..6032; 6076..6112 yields 0.06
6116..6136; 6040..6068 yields 0.42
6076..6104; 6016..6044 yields 0.13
